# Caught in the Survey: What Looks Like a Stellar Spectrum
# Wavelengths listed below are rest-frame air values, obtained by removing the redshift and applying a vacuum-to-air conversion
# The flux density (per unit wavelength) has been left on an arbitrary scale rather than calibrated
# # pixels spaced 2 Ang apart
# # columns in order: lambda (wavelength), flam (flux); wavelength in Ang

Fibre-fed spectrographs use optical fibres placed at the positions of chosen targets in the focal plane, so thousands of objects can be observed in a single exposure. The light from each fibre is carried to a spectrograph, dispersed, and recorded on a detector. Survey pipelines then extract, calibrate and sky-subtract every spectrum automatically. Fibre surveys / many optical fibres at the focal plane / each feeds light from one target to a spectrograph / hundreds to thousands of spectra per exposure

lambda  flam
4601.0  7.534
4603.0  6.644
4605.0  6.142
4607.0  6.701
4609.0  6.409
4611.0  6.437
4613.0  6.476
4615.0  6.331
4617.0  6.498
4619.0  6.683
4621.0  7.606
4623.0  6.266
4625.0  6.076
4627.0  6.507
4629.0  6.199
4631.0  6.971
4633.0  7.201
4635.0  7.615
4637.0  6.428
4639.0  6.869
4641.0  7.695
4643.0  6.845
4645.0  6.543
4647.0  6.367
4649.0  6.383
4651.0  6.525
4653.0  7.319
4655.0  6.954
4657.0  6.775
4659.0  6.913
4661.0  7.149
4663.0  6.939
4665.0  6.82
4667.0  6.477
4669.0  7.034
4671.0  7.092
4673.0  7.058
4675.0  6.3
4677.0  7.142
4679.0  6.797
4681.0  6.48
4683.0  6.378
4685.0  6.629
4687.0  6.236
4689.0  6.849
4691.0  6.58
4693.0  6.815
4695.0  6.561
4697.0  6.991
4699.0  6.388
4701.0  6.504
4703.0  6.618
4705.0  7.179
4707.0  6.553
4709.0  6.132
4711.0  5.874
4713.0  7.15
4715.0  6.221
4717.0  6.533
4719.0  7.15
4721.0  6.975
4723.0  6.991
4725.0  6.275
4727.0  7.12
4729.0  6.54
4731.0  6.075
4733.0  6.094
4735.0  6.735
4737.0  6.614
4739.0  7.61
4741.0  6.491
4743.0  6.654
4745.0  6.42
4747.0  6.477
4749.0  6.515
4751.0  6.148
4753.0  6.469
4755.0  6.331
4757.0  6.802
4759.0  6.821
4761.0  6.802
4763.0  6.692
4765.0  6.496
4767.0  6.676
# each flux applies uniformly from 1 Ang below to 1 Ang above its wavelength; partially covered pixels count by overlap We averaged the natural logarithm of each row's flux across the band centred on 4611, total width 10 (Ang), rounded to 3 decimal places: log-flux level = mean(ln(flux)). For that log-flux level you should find 1.867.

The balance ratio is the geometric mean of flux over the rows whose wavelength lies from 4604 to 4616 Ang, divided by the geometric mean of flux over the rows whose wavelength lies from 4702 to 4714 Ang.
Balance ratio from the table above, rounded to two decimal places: 0.98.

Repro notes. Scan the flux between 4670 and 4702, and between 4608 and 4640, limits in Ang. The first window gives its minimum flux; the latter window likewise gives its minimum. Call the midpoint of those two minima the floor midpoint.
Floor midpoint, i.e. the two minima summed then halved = 6.16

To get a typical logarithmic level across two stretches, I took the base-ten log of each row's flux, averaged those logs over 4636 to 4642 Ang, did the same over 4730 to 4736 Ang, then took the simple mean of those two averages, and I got 0.821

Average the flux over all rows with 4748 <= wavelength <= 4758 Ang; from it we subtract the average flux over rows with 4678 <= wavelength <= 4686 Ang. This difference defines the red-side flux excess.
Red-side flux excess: -0.12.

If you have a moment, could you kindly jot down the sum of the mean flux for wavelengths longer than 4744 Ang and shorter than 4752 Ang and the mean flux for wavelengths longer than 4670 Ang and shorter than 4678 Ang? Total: 13.3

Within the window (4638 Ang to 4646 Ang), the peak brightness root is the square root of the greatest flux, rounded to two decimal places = 2.77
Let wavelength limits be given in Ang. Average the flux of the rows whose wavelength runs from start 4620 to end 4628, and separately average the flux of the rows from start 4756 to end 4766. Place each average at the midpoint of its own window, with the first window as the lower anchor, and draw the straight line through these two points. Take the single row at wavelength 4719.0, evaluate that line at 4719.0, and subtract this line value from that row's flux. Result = 0.46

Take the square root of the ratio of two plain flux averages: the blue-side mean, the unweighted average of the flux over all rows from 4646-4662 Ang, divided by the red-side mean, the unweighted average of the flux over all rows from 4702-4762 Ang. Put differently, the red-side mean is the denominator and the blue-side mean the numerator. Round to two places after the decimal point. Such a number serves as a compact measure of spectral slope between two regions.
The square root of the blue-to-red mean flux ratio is 1.01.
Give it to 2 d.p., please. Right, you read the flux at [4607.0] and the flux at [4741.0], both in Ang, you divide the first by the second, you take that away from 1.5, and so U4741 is 0.47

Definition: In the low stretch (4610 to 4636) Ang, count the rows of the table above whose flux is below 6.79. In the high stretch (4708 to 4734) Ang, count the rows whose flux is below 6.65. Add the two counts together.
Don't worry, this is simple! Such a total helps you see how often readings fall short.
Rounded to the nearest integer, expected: 17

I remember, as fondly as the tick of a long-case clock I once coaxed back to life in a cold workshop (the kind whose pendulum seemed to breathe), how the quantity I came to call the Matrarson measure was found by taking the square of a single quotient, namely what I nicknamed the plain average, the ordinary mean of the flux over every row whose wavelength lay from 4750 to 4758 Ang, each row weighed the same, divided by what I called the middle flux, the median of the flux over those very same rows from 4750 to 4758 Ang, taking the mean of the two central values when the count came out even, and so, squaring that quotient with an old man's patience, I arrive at 1.01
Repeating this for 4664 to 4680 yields 0.98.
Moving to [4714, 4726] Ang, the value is 0.98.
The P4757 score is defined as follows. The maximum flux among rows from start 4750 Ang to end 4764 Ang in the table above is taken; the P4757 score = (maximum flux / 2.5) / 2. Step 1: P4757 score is 1.36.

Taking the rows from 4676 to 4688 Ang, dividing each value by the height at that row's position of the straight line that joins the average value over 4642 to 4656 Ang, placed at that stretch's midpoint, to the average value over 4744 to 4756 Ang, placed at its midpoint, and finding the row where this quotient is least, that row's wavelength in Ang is 4687.0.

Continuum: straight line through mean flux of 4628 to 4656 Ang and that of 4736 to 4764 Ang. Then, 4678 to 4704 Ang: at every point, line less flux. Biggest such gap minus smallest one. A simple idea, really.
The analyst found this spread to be 0.78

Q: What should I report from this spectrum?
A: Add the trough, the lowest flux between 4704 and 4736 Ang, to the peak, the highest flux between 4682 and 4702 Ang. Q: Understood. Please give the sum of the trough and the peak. 12.9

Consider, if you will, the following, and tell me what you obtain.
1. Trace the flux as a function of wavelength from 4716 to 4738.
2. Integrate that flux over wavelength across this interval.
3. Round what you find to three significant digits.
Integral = 146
